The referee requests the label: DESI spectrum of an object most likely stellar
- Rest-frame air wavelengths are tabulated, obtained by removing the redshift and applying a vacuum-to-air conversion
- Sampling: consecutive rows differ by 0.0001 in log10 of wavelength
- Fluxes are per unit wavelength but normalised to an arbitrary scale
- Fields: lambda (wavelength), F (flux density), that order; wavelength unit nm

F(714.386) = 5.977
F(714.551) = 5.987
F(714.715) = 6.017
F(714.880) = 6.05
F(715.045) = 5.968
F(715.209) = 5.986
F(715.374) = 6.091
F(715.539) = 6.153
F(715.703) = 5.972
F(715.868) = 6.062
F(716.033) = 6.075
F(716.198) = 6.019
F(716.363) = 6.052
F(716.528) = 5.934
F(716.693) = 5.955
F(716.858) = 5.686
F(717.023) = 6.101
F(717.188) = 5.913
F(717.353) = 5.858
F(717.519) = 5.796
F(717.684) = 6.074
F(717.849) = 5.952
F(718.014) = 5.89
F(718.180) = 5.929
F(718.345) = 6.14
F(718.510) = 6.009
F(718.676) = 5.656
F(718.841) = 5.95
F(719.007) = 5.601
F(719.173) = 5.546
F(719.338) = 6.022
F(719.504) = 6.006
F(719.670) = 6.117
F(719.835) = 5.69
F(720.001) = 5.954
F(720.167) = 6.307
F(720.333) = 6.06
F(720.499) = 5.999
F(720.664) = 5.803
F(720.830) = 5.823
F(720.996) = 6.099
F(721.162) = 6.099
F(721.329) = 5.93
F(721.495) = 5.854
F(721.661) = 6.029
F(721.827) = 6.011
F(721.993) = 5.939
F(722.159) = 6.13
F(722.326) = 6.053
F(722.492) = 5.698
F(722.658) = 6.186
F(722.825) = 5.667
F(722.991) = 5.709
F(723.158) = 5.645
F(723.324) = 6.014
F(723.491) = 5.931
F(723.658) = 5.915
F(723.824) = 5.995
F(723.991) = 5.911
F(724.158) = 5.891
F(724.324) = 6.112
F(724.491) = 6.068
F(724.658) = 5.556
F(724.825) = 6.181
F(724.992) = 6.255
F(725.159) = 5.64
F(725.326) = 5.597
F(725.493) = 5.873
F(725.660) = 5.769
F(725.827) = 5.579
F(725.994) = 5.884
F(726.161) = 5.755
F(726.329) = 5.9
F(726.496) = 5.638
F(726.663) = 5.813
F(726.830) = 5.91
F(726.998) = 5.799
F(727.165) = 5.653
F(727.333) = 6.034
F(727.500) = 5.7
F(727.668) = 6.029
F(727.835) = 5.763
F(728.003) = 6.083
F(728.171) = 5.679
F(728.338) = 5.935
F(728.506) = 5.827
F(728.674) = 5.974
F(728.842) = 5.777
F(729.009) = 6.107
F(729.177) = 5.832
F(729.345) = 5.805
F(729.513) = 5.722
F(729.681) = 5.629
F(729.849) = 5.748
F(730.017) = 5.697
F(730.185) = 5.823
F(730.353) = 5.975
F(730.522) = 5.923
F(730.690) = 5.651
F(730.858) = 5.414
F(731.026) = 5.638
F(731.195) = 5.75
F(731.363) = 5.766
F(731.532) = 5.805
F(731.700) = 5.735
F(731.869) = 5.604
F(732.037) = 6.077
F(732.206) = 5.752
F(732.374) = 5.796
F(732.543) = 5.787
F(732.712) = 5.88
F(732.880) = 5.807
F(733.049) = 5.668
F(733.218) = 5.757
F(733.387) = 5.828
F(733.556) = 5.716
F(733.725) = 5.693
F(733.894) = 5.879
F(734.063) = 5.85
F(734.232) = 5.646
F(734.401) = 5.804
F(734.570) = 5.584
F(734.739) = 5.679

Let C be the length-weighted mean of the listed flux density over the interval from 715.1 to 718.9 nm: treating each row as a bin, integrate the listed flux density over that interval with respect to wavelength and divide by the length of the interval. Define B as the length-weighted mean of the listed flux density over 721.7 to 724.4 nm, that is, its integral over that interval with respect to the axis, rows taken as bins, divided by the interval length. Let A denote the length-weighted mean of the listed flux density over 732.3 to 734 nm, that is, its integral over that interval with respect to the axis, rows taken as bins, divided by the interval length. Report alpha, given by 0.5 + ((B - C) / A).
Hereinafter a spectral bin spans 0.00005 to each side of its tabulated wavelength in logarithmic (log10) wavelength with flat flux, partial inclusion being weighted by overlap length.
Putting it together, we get 0.493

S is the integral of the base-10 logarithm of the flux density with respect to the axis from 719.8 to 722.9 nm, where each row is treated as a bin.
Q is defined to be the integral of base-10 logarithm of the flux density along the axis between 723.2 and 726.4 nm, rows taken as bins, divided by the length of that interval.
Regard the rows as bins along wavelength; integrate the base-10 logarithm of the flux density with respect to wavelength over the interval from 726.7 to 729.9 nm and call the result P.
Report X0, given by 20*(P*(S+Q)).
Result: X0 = 156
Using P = 2.45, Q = 0.769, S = 2.40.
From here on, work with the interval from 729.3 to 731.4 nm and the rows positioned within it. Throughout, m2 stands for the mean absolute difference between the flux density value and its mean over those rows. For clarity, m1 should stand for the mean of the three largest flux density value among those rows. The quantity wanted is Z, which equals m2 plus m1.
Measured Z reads 6.01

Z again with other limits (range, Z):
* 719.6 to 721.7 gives 6.30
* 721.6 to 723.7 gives 6.27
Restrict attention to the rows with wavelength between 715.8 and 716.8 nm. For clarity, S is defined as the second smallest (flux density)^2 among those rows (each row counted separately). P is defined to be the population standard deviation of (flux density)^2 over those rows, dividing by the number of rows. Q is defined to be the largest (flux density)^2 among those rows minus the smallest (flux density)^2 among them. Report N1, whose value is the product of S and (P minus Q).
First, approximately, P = 0.6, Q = 1.7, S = 35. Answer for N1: -37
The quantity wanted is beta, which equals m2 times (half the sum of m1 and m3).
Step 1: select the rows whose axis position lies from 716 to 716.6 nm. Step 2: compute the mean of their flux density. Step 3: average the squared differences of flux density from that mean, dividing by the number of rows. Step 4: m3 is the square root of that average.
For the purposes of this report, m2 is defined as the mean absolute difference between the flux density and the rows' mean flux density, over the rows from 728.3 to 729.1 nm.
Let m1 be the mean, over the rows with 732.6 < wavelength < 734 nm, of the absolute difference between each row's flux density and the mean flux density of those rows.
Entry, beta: 0.006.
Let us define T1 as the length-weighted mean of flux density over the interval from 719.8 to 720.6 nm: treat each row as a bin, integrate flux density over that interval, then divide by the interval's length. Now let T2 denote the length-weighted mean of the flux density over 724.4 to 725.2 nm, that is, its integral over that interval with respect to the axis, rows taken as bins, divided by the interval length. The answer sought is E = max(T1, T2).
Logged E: 6.02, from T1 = 6.02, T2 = 5.95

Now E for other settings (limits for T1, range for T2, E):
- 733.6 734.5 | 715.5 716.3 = 6.05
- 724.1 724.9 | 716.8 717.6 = 5.96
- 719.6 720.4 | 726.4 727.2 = 6.02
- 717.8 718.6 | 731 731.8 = 5.98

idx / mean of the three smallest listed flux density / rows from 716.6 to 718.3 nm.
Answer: 5.780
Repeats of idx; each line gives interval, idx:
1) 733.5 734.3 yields 5.685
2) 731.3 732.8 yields 5.697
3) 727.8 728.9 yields 5.740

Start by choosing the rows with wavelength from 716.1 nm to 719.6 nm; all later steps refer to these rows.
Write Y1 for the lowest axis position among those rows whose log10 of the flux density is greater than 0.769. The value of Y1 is 716.198 nm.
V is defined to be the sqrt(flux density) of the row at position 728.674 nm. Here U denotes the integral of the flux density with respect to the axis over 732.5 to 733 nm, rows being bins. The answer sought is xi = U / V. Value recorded 1.19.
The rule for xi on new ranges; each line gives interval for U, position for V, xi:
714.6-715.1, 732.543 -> 1.25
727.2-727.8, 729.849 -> 1.47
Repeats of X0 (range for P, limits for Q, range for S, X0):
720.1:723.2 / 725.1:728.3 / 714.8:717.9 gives 152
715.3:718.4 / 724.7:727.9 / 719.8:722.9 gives 153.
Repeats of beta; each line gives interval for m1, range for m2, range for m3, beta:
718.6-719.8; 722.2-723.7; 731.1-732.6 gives 0.027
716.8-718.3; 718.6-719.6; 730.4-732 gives 0.022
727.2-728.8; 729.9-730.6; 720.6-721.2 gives 0.013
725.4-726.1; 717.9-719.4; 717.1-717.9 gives 0.017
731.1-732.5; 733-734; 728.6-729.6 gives 0.007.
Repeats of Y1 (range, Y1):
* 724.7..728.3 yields 724.825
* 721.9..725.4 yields 721.993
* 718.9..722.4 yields 719.338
